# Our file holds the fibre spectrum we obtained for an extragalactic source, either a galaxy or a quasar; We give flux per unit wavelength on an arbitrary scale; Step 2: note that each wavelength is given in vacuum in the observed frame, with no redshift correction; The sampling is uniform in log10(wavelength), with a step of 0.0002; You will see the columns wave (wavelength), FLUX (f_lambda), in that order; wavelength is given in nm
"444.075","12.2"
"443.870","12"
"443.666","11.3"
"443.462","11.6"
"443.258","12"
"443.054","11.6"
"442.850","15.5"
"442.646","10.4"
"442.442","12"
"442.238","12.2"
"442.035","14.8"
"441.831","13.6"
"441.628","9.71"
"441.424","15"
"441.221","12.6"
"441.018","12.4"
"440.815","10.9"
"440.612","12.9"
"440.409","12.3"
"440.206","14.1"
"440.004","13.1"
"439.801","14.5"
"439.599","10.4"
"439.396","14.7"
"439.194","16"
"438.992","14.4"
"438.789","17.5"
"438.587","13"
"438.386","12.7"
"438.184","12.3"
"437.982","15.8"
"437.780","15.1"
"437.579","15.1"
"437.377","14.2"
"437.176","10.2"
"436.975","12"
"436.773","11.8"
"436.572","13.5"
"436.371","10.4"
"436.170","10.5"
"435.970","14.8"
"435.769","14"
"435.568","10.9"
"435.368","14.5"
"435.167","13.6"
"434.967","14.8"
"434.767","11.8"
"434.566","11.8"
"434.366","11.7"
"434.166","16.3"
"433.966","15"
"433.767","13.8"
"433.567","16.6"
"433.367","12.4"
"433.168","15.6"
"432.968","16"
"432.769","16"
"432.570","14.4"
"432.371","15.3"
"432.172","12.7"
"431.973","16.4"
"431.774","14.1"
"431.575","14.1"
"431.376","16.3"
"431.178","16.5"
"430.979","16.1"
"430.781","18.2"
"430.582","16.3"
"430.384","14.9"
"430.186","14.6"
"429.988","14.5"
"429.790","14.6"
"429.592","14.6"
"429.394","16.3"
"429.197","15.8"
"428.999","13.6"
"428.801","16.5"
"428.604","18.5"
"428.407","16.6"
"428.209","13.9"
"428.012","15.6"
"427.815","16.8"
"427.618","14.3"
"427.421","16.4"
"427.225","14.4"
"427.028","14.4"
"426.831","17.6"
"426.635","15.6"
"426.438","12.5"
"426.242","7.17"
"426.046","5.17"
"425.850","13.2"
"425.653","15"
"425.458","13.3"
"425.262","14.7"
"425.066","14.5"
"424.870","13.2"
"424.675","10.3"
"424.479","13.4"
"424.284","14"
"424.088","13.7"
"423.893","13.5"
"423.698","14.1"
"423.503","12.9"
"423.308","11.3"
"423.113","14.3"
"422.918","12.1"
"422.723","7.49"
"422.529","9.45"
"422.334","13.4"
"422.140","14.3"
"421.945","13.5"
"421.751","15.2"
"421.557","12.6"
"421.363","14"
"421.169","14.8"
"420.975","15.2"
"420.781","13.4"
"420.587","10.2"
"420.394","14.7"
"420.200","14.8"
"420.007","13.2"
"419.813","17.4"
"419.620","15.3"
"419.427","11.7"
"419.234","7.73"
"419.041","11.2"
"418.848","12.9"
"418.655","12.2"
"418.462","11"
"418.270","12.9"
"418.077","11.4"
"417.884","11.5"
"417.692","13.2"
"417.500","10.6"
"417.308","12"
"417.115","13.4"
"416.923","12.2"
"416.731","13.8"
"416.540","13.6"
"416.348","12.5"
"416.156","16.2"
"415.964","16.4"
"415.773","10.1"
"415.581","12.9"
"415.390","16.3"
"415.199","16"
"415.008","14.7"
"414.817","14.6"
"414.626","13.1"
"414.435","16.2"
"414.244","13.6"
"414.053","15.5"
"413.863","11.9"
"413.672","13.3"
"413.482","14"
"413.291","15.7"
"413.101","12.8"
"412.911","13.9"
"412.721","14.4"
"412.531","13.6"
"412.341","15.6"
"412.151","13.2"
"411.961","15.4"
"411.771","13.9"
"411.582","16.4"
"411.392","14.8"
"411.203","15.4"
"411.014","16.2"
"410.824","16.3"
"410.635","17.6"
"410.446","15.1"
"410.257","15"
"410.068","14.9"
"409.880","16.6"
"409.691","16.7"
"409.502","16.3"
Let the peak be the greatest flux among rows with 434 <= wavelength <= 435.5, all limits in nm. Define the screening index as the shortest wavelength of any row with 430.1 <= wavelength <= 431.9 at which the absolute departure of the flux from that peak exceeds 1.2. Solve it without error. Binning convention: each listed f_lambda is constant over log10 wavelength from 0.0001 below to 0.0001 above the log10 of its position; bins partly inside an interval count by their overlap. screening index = 430.186 nm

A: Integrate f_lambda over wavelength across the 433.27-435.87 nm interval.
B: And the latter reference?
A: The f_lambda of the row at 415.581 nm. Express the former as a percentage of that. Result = 275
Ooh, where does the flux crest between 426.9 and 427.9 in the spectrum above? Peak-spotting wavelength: 427.815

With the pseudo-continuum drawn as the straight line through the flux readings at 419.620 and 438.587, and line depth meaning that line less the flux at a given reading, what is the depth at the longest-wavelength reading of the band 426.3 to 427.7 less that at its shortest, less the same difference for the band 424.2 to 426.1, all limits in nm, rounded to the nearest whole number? -11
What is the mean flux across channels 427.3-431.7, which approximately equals 15.7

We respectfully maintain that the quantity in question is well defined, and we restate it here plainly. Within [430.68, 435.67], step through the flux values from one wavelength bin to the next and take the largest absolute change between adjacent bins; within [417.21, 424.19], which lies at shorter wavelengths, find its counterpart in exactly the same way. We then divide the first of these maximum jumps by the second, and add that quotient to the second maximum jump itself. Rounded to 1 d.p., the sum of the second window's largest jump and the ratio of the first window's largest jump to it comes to 5.6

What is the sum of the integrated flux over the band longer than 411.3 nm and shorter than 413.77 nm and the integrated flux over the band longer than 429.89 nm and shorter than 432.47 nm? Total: 75.2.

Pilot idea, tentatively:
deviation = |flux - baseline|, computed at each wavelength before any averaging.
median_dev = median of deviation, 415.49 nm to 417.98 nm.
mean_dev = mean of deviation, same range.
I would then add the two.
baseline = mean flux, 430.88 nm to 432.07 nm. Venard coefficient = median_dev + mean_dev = 5.5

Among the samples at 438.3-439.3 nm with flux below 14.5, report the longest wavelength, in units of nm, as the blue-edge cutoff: 438.992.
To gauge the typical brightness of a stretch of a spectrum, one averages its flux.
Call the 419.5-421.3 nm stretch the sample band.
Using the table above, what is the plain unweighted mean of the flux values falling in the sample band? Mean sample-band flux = 14.3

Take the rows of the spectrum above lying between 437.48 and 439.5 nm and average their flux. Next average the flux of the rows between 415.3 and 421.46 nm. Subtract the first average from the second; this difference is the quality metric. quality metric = -1.6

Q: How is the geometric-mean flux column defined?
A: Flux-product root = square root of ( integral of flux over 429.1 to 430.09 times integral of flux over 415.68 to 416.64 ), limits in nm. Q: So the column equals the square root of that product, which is 14.1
